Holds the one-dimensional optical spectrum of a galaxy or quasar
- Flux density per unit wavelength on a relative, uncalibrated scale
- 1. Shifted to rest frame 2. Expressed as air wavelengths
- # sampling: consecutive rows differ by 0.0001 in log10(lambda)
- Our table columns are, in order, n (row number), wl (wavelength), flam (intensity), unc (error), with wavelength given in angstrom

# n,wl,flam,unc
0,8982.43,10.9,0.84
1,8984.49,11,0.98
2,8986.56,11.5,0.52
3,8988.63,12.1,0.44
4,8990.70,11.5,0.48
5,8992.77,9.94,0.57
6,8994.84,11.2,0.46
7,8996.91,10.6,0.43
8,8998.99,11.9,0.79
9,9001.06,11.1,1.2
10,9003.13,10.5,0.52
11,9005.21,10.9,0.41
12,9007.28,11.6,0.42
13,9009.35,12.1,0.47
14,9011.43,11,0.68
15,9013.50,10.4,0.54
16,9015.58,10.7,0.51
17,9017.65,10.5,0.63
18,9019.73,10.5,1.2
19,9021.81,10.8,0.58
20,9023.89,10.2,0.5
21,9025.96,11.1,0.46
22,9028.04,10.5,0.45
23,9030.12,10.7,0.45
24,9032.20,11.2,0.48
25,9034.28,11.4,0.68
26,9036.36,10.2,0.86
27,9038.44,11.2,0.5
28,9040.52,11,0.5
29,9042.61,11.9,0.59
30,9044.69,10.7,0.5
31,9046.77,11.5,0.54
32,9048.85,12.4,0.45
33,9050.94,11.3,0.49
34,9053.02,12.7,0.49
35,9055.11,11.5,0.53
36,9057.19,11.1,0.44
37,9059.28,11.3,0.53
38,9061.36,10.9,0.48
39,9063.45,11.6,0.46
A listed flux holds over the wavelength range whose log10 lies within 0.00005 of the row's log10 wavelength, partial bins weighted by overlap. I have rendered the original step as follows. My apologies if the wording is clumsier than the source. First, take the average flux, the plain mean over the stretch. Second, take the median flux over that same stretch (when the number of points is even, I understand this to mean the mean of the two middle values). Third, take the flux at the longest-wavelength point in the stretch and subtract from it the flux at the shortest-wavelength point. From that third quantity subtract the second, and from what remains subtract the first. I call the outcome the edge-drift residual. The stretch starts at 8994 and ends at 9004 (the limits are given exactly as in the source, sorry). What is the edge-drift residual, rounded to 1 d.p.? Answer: -22.9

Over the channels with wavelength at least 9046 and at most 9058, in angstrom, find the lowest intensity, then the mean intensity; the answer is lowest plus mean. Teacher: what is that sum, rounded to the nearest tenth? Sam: 22.9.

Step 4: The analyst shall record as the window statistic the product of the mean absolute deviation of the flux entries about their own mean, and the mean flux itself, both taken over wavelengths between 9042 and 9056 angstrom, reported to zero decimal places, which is 6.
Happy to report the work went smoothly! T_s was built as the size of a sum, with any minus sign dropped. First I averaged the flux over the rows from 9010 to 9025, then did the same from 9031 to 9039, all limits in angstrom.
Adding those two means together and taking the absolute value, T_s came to 21.6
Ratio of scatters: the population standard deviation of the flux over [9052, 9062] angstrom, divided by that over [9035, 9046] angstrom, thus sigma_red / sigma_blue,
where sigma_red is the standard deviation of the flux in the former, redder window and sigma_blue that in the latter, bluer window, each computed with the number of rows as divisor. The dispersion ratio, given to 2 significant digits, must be 1.1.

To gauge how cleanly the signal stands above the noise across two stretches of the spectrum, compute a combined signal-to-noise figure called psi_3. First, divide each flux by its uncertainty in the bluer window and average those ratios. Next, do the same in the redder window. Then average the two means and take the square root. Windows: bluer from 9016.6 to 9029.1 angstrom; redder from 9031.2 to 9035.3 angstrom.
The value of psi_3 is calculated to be 4.40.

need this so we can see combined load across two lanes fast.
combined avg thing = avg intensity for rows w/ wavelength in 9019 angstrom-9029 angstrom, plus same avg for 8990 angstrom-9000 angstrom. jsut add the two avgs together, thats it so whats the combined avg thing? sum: 21.6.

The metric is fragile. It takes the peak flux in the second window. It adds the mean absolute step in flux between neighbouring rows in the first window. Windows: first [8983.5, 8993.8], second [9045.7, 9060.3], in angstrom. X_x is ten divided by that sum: 0.74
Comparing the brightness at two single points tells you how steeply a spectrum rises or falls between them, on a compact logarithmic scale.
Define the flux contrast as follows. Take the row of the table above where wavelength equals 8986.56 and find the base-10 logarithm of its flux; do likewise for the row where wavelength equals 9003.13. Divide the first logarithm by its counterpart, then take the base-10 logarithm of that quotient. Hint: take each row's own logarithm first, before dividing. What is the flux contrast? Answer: 0.016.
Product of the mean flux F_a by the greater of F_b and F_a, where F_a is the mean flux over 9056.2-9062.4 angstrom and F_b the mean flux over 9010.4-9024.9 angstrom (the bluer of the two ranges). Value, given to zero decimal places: 123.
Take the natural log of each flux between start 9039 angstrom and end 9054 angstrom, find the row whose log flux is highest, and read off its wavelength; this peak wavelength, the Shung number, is 9053.02 angstrom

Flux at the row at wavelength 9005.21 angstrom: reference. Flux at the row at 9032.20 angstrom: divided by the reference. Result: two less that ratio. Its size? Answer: 0.97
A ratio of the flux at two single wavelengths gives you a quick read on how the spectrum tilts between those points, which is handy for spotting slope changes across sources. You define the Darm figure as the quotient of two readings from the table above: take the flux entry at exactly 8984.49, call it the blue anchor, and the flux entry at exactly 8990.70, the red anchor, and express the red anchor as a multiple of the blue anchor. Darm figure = 1.05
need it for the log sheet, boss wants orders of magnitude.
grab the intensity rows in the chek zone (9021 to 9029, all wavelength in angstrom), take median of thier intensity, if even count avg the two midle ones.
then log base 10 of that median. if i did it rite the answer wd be 1.03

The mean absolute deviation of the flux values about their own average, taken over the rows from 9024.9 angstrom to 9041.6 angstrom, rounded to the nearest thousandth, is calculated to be 0.334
